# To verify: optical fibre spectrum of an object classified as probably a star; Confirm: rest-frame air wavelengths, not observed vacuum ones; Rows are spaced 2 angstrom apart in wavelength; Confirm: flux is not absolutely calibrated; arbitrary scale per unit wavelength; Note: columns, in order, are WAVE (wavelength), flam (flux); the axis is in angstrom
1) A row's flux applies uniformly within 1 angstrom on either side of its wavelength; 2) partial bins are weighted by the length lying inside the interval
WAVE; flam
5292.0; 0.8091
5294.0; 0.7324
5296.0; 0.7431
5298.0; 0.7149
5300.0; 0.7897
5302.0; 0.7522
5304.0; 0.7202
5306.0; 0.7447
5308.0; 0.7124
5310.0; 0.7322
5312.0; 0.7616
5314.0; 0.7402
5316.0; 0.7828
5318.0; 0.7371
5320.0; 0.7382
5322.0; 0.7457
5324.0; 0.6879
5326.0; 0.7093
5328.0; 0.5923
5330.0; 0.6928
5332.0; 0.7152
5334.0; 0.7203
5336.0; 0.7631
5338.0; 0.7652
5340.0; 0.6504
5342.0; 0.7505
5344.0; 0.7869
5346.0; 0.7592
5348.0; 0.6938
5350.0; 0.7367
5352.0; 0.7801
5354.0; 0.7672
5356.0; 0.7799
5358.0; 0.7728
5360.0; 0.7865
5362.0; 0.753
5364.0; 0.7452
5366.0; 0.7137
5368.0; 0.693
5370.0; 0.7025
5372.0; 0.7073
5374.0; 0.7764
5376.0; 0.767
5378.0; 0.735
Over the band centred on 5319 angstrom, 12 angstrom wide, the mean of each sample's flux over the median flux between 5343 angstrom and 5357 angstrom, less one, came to -0.037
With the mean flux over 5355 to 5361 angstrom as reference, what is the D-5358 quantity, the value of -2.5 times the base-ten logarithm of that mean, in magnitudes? 0.27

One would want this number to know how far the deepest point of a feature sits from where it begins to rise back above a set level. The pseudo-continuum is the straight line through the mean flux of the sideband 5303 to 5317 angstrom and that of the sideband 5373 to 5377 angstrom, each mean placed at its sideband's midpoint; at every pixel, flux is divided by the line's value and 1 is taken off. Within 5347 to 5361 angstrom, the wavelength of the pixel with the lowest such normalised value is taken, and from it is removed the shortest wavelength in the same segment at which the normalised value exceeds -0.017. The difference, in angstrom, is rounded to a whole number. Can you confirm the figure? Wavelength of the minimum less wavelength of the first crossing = -4 angstrom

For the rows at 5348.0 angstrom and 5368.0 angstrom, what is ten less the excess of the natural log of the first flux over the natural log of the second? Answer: 10.00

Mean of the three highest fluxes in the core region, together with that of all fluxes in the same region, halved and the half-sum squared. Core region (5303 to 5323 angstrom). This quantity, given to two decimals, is 0.57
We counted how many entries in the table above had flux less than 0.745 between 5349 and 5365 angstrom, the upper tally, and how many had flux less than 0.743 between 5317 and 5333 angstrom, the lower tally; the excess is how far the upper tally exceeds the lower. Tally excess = -6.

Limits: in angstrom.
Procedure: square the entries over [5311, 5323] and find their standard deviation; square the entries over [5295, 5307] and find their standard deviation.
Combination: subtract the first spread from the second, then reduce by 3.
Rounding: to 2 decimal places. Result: -2.99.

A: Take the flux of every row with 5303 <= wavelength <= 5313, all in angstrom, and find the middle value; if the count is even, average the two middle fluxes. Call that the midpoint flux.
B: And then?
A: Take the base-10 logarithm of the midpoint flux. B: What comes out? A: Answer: -0.135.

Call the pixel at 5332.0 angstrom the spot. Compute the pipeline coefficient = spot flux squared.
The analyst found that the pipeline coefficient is 0.512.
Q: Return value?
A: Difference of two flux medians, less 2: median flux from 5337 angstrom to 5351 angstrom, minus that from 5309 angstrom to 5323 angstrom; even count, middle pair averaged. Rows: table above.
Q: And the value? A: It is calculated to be -1.99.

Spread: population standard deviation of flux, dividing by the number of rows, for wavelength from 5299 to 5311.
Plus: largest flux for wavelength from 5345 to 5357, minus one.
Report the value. -0.195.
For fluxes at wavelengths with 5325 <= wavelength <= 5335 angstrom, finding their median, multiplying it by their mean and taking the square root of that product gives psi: 0.70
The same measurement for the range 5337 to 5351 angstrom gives 0.74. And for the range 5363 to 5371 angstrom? 0.71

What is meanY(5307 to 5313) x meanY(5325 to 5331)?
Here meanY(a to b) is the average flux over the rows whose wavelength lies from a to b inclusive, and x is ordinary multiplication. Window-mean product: 0.489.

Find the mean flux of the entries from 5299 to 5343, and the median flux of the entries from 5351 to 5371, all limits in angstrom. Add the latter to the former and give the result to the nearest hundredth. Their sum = 1.49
